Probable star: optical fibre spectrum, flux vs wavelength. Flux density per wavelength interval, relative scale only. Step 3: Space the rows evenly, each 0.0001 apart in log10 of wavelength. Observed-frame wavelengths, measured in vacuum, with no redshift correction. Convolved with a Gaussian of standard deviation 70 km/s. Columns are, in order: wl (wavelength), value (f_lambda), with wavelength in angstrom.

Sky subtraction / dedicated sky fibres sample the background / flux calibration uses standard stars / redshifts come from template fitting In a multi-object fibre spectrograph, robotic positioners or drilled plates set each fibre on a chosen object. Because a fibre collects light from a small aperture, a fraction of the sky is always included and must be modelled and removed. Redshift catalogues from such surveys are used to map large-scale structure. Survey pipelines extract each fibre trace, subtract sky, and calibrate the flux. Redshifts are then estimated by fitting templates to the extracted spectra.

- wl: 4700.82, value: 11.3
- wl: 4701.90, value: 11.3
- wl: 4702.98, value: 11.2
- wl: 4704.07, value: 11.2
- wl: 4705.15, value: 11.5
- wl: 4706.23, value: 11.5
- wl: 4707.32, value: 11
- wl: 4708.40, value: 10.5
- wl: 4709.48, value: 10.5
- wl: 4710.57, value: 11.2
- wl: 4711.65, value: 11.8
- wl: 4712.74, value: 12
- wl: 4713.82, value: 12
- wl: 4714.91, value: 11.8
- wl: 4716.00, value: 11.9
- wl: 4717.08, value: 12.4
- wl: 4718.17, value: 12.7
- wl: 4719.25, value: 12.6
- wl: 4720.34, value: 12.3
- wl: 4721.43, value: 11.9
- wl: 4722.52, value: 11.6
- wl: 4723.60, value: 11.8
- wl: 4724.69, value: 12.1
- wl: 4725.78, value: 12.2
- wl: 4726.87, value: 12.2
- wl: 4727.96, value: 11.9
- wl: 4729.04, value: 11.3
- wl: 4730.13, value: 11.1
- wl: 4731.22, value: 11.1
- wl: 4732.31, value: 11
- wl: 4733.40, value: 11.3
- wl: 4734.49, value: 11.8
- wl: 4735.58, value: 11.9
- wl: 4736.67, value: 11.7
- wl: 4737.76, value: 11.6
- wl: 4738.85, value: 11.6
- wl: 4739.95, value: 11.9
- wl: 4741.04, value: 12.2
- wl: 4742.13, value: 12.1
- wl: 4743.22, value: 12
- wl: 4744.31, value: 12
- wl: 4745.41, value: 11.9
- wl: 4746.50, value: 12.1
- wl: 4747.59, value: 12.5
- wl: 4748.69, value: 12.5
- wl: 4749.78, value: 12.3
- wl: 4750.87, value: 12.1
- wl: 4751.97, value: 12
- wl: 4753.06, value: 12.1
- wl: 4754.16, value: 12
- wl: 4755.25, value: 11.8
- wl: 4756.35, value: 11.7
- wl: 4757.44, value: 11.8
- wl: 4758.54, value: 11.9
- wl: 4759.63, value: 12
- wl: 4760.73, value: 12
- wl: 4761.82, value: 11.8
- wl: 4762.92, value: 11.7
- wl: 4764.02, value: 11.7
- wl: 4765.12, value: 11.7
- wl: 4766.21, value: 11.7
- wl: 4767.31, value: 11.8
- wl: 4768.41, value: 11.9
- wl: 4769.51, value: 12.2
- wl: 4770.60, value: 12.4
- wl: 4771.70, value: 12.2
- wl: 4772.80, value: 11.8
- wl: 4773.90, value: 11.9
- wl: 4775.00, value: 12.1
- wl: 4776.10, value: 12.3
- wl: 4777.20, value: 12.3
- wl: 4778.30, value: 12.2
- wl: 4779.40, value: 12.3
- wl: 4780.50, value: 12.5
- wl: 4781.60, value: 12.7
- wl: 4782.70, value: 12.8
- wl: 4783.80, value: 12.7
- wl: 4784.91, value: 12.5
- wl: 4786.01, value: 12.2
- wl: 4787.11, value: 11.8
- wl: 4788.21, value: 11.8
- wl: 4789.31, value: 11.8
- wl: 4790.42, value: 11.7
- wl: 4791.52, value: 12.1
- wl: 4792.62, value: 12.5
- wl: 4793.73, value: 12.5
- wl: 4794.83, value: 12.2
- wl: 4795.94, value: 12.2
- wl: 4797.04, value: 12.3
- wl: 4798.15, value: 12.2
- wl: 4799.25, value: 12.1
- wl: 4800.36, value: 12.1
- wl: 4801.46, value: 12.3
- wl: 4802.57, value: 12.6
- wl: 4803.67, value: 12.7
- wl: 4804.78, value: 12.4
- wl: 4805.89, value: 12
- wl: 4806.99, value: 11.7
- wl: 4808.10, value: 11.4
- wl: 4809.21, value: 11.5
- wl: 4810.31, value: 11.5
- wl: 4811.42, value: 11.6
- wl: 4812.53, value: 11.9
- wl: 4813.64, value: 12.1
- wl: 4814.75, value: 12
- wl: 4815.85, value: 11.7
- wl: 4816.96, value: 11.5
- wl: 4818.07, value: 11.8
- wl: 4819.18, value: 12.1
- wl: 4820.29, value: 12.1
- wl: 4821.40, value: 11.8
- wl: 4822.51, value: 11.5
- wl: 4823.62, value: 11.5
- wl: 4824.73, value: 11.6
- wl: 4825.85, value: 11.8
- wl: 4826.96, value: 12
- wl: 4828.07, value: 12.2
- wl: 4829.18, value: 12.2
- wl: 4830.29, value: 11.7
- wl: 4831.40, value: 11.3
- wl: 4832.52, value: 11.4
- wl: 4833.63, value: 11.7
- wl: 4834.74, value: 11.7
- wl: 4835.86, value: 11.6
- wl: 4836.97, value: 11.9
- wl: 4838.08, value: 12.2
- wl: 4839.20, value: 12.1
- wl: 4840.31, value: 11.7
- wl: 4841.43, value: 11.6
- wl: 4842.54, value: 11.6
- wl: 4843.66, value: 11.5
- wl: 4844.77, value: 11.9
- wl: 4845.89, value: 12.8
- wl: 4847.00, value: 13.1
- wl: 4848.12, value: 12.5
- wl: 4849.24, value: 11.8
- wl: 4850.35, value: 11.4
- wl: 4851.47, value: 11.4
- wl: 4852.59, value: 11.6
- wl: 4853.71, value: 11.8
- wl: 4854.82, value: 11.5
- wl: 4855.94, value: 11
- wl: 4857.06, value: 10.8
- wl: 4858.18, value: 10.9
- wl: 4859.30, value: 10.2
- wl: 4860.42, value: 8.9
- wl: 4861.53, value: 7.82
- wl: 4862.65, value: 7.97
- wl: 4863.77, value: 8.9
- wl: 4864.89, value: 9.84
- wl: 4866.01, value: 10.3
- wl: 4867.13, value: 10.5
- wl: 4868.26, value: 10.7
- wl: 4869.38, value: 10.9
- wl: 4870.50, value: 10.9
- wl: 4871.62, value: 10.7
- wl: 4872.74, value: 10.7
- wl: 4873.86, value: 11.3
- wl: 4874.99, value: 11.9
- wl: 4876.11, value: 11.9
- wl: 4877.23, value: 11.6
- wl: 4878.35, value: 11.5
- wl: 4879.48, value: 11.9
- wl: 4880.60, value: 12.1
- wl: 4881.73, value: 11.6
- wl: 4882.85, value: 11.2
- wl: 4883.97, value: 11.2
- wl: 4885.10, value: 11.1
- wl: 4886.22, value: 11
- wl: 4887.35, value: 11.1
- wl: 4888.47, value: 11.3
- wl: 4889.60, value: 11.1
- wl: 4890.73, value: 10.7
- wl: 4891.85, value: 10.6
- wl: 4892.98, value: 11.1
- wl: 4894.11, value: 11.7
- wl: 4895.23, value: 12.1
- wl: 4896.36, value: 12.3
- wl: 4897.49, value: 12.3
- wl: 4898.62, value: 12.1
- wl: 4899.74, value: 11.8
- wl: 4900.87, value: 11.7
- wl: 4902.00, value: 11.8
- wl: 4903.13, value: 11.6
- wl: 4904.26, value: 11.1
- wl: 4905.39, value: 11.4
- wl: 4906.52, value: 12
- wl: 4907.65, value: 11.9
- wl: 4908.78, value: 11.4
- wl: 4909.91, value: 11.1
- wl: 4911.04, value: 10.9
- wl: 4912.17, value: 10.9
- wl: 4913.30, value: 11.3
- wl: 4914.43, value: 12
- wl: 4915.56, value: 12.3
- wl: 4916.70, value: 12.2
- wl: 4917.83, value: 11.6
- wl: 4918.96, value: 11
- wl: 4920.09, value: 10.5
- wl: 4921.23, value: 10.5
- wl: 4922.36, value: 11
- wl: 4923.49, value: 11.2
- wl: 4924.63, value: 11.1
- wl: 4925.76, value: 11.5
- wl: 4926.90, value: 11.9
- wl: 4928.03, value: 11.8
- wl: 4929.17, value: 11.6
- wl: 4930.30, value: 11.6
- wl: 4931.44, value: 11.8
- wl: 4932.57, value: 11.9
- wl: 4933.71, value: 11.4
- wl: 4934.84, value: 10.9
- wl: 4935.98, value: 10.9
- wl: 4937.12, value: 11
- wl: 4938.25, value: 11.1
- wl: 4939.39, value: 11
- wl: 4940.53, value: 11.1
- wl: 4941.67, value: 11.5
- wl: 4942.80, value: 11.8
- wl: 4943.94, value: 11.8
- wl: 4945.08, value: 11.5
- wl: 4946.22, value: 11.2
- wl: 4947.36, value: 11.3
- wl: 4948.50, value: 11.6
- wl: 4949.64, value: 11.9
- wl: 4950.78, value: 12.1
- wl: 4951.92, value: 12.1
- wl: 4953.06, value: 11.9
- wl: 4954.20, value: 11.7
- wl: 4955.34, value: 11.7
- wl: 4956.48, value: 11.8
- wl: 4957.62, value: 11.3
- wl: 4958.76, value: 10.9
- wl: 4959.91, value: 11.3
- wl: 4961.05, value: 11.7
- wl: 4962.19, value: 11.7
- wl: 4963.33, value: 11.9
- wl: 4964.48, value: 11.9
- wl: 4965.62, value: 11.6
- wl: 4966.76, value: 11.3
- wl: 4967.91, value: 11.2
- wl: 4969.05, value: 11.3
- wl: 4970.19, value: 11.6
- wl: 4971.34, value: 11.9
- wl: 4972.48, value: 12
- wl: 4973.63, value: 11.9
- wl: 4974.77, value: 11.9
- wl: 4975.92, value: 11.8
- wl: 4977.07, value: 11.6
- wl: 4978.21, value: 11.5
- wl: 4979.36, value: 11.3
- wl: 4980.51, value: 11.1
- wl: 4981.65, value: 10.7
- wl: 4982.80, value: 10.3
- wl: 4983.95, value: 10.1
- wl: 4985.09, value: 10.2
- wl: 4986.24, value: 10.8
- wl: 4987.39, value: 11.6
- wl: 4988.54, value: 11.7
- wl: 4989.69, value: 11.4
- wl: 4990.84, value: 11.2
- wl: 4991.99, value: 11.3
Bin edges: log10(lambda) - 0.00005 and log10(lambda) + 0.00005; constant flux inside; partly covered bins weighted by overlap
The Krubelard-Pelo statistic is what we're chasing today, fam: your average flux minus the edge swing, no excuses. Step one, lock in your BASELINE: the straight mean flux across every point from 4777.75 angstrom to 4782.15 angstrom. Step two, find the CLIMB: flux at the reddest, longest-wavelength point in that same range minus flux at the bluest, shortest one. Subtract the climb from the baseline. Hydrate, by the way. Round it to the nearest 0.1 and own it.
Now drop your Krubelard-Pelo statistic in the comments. 11.9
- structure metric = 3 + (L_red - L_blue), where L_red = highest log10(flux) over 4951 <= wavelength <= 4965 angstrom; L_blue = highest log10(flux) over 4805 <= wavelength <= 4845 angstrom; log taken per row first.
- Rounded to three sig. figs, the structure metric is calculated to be 3.00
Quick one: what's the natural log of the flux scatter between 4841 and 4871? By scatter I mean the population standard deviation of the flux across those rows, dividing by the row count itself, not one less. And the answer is 0.25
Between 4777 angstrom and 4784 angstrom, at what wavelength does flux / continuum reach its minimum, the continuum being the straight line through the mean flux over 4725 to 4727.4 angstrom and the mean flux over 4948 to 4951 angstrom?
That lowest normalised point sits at 4778.30 angstrom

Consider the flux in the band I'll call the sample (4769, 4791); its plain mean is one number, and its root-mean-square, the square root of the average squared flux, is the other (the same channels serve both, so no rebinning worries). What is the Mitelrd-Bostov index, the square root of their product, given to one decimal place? 12.2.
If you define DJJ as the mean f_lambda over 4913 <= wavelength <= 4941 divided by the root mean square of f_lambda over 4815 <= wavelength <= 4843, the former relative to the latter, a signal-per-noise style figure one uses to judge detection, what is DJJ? 0.97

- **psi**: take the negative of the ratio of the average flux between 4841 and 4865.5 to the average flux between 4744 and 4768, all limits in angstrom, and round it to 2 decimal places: -0.92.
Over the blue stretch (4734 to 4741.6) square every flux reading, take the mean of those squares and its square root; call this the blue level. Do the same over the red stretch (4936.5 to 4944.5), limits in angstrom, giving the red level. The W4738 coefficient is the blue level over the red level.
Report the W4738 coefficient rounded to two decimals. 1.04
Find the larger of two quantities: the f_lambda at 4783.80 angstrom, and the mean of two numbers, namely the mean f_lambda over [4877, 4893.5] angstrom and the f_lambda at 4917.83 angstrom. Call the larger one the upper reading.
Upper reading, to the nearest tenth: 12.7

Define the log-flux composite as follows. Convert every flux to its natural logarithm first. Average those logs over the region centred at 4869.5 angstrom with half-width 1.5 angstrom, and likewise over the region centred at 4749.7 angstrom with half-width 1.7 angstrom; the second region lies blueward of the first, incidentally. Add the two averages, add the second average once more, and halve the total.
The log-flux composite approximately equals 3.70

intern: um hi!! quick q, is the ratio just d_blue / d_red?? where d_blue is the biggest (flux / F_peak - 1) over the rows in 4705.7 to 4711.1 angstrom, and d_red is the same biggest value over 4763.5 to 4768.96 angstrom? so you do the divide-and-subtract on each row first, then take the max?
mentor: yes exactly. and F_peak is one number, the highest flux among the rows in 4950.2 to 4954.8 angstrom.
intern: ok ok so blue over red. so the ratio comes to 3.0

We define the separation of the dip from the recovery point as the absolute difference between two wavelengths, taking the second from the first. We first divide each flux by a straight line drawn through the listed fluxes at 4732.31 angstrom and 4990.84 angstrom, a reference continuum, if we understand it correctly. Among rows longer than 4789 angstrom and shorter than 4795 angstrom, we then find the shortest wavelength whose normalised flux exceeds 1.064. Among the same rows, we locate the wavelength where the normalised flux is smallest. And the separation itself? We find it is 1.1 angstrom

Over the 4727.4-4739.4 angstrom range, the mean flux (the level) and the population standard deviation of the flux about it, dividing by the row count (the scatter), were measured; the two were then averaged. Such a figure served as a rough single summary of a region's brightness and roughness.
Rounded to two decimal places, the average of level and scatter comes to 5.90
